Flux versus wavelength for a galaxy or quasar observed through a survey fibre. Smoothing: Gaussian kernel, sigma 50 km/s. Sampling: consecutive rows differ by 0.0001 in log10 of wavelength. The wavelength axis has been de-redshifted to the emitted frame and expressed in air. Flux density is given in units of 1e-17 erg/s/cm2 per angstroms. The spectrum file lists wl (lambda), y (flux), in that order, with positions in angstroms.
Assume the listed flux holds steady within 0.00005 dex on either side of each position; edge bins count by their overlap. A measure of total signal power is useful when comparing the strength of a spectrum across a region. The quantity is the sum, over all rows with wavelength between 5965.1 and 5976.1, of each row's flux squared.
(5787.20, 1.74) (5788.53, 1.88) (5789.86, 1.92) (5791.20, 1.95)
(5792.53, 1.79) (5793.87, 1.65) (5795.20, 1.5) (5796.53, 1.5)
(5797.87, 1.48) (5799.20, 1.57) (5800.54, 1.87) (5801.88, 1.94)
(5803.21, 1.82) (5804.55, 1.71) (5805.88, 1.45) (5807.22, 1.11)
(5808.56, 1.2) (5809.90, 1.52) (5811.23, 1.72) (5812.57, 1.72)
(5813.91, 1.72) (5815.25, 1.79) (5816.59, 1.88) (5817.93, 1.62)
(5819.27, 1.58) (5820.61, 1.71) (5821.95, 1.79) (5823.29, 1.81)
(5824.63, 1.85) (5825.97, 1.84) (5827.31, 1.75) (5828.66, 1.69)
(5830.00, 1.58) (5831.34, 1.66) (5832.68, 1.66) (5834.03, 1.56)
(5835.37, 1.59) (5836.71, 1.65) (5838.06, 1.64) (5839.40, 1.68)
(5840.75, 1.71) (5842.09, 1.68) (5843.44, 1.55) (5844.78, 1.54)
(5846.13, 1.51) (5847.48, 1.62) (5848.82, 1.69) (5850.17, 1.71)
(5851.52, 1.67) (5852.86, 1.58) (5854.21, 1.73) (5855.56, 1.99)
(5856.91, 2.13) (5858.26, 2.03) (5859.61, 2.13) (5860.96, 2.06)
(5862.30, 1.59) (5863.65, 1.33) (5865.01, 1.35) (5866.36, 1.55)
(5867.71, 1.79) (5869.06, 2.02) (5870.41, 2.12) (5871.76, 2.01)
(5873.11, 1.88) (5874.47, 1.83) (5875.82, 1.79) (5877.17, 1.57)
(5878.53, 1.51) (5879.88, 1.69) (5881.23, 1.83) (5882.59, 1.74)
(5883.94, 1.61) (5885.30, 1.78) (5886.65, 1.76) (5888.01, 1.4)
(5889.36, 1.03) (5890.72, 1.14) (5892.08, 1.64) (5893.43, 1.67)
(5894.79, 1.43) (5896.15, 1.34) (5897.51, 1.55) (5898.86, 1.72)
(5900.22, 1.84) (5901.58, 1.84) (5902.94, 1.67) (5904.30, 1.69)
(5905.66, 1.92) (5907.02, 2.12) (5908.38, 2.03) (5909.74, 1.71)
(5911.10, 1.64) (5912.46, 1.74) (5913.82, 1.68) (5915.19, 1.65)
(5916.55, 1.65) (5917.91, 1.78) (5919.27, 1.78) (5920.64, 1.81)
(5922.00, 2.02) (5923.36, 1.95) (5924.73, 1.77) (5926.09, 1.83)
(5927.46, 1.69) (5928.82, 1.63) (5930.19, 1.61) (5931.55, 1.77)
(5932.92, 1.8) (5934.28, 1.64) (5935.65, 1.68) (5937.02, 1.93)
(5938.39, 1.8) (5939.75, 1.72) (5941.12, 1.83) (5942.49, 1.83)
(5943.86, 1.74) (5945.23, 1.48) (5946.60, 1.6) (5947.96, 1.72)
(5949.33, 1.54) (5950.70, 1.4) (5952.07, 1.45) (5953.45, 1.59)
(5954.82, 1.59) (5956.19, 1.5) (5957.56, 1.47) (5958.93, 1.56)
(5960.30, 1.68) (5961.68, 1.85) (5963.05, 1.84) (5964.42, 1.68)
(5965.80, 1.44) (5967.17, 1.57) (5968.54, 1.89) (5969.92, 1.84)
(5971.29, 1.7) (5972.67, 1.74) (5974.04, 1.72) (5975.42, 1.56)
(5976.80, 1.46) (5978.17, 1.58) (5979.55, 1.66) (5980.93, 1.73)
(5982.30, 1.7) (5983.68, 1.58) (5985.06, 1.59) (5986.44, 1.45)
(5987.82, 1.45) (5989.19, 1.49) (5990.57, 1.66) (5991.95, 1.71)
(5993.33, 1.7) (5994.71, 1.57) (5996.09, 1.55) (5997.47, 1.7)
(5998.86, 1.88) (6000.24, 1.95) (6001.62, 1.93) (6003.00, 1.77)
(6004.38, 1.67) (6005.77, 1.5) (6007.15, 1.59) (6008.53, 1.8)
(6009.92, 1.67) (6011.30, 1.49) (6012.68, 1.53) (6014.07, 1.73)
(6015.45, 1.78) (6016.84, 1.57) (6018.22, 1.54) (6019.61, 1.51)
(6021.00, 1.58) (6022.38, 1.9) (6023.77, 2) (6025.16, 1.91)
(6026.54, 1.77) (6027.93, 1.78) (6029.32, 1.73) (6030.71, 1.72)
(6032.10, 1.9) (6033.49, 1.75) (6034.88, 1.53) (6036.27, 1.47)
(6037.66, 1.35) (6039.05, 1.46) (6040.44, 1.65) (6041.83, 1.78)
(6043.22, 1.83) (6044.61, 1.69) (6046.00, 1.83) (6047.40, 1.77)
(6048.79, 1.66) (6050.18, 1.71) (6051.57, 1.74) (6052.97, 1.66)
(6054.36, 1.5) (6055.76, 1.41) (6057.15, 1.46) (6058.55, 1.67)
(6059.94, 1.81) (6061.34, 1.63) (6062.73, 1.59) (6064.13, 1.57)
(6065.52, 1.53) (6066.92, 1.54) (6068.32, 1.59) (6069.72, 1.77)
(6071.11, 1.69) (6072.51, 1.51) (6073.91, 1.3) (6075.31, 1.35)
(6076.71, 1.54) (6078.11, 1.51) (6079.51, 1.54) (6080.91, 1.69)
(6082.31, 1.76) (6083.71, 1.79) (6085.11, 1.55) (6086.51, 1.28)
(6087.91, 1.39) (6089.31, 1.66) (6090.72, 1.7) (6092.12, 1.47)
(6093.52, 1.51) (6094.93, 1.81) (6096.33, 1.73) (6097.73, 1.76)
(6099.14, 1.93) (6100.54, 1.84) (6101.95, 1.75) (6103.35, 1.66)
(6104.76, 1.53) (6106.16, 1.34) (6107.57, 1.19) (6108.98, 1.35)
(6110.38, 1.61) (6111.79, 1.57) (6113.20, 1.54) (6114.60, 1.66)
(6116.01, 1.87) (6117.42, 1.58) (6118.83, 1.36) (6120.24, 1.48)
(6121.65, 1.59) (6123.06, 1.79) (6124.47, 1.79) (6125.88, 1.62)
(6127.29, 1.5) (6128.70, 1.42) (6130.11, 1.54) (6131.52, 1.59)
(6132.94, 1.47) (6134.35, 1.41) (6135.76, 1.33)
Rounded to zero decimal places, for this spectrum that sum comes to 23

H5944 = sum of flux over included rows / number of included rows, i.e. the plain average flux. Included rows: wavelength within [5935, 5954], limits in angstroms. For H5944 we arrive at 1.66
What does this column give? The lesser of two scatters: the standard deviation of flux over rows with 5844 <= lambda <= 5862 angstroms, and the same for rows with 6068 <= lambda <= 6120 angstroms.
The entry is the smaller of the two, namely 0.18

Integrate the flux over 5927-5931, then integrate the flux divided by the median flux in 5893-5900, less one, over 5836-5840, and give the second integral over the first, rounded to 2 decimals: 0.04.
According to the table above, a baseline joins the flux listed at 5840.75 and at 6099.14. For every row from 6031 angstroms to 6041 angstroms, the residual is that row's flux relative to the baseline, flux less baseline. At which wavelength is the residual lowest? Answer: 6037.66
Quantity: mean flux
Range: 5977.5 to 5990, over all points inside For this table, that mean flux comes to 1.58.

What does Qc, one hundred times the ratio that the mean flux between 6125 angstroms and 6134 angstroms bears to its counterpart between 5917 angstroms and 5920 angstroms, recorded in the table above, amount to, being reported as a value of 86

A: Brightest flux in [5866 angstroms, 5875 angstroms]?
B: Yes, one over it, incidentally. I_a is 0.472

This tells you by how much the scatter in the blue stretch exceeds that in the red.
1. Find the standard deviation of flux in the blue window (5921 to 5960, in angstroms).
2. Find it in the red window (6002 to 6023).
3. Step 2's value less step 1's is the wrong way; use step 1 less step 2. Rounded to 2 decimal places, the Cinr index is 0.03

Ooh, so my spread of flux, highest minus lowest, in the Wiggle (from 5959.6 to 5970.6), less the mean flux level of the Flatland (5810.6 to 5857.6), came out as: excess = -1.25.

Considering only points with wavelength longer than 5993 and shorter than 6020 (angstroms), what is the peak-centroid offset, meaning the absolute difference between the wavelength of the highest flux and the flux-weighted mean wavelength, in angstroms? 6.0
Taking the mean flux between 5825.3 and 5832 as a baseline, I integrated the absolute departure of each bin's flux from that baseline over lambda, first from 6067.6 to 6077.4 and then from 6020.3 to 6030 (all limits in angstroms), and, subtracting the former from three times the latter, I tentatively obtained 2.3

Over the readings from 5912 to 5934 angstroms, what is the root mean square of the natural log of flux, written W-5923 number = 0.57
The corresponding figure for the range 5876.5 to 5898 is 0.45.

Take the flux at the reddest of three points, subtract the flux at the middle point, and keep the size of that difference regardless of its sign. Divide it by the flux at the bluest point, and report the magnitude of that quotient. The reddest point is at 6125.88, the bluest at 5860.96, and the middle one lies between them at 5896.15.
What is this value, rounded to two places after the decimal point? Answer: 0.14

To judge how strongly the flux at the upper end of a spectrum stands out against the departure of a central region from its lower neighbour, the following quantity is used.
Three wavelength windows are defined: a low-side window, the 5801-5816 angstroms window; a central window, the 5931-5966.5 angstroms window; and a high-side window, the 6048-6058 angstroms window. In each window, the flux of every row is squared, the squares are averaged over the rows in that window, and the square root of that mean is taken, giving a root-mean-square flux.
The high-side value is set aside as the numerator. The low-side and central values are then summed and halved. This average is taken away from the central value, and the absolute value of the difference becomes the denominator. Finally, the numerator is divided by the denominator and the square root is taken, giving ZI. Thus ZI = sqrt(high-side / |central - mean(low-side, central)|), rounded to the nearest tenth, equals 9.3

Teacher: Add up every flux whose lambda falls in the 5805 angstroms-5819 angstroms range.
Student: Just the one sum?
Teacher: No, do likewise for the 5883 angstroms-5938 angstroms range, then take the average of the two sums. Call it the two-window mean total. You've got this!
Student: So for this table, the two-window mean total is 42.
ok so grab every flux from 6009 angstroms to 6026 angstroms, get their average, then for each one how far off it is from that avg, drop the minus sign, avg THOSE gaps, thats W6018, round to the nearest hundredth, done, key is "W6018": 0.15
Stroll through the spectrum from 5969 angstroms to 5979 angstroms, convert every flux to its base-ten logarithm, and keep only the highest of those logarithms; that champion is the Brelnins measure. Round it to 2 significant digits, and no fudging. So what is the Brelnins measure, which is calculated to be 0.26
